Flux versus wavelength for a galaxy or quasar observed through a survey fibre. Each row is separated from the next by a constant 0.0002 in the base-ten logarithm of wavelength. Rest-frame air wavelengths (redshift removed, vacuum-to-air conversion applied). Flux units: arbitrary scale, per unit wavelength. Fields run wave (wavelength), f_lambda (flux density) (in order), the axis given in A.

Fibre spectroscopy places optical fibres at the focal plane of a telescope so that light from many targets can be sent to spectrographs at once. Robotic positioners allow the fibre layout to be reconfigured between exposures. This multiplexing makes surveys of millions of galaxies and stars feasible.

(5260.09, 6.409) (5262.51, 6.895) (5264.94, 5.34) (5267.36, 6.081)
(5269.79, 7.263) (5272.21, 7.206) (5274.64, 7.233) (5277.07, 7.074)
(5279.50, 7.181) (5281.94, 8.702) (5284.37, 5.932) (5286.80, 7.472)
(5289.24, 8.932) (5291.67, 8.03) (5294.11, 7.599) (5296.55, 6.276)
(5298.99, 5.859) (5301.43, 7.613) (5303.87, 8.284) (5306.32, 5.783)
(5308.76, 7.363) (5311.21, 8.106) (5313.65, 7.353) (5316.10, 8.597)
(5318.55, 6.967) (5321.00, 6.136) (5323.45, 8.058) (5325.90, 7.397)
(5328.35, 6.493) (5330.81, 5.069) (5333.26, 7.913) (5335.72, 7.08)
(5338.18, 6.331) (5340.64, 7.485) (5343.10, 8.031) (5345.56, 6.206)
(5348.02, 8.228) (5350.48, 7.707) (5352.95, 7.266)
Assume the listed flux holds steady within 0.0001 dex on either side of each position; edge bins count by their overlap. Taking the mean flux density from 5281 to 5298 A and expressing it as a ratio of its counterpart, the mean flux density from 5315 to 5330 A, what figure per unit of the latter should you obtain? 1.04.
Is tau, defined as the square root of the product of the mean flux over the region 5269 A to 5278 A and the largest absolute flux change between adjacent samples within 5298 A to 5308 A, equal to 4.2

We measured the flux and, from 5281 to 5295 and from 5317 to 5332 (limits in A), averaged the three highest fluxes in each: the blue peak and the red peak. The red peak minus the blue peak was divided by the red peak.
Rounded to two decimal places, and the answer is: -0.14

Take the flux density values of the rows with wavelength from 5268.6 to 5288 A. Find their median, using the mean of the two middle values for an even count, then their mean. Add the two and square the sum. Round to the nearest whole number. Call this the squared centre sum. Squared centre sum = 210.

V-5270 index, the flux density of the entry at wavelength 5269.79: 7.263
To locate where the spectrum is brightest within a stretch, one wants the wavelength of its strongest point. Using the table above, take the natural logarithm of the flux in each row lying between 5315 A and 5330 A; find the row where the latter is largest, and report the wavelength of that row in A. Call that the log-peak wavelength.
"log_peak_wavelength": 5316.10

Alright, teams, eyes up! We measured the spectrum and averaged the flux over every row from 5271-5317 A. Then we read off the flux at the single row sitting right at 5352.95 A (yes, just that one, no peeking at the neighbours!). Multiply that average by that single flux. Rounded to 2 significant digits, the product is 54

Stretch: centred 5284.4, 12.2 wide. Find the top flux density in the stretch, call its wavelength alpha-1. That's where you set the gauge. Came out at 5289.24 A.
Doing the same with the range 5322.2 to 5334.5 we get 5323.45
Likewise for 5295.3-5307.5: 5303.87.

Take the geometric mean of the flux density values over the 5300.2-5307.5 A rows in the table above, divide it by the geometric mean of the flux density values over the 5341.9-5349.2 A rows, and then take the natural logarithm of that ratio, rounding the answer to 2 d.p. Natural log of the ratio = -0.04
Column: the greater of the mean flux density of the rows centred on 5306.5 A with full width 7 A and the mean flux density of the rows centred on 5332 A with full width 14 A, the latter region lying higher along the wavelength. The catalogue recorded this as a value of 7.1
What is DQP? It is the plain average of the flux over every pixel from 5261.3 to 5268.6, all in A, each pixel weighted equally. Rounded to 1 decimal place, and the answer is 6.1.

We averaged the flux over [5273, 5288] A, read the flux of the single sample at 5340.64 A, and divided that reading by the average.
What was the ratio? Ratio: 1.03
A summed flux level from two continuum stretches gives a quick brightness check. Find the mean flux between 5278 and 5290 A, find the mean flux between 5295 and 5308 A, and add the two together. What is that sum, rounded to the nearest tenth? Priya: 14.4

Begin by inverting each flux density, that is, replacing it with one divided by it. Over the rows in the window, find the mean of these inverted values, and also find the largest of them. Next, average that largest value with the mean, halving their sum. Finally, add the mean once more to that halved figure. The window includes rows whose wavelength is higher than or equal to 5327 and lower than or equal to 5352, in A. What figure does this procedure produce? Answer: 0.316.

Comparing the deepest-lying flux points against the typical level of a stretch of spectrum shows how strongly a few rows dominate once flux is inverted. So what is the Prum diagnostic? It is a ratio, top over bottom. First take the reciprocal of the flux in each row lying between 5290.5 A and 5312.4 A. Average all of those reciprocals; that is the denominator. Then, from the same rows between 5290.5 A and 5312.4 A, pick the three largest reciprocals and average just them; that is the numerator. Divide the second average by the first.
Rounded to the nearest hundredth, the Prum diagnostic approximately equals 1.19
